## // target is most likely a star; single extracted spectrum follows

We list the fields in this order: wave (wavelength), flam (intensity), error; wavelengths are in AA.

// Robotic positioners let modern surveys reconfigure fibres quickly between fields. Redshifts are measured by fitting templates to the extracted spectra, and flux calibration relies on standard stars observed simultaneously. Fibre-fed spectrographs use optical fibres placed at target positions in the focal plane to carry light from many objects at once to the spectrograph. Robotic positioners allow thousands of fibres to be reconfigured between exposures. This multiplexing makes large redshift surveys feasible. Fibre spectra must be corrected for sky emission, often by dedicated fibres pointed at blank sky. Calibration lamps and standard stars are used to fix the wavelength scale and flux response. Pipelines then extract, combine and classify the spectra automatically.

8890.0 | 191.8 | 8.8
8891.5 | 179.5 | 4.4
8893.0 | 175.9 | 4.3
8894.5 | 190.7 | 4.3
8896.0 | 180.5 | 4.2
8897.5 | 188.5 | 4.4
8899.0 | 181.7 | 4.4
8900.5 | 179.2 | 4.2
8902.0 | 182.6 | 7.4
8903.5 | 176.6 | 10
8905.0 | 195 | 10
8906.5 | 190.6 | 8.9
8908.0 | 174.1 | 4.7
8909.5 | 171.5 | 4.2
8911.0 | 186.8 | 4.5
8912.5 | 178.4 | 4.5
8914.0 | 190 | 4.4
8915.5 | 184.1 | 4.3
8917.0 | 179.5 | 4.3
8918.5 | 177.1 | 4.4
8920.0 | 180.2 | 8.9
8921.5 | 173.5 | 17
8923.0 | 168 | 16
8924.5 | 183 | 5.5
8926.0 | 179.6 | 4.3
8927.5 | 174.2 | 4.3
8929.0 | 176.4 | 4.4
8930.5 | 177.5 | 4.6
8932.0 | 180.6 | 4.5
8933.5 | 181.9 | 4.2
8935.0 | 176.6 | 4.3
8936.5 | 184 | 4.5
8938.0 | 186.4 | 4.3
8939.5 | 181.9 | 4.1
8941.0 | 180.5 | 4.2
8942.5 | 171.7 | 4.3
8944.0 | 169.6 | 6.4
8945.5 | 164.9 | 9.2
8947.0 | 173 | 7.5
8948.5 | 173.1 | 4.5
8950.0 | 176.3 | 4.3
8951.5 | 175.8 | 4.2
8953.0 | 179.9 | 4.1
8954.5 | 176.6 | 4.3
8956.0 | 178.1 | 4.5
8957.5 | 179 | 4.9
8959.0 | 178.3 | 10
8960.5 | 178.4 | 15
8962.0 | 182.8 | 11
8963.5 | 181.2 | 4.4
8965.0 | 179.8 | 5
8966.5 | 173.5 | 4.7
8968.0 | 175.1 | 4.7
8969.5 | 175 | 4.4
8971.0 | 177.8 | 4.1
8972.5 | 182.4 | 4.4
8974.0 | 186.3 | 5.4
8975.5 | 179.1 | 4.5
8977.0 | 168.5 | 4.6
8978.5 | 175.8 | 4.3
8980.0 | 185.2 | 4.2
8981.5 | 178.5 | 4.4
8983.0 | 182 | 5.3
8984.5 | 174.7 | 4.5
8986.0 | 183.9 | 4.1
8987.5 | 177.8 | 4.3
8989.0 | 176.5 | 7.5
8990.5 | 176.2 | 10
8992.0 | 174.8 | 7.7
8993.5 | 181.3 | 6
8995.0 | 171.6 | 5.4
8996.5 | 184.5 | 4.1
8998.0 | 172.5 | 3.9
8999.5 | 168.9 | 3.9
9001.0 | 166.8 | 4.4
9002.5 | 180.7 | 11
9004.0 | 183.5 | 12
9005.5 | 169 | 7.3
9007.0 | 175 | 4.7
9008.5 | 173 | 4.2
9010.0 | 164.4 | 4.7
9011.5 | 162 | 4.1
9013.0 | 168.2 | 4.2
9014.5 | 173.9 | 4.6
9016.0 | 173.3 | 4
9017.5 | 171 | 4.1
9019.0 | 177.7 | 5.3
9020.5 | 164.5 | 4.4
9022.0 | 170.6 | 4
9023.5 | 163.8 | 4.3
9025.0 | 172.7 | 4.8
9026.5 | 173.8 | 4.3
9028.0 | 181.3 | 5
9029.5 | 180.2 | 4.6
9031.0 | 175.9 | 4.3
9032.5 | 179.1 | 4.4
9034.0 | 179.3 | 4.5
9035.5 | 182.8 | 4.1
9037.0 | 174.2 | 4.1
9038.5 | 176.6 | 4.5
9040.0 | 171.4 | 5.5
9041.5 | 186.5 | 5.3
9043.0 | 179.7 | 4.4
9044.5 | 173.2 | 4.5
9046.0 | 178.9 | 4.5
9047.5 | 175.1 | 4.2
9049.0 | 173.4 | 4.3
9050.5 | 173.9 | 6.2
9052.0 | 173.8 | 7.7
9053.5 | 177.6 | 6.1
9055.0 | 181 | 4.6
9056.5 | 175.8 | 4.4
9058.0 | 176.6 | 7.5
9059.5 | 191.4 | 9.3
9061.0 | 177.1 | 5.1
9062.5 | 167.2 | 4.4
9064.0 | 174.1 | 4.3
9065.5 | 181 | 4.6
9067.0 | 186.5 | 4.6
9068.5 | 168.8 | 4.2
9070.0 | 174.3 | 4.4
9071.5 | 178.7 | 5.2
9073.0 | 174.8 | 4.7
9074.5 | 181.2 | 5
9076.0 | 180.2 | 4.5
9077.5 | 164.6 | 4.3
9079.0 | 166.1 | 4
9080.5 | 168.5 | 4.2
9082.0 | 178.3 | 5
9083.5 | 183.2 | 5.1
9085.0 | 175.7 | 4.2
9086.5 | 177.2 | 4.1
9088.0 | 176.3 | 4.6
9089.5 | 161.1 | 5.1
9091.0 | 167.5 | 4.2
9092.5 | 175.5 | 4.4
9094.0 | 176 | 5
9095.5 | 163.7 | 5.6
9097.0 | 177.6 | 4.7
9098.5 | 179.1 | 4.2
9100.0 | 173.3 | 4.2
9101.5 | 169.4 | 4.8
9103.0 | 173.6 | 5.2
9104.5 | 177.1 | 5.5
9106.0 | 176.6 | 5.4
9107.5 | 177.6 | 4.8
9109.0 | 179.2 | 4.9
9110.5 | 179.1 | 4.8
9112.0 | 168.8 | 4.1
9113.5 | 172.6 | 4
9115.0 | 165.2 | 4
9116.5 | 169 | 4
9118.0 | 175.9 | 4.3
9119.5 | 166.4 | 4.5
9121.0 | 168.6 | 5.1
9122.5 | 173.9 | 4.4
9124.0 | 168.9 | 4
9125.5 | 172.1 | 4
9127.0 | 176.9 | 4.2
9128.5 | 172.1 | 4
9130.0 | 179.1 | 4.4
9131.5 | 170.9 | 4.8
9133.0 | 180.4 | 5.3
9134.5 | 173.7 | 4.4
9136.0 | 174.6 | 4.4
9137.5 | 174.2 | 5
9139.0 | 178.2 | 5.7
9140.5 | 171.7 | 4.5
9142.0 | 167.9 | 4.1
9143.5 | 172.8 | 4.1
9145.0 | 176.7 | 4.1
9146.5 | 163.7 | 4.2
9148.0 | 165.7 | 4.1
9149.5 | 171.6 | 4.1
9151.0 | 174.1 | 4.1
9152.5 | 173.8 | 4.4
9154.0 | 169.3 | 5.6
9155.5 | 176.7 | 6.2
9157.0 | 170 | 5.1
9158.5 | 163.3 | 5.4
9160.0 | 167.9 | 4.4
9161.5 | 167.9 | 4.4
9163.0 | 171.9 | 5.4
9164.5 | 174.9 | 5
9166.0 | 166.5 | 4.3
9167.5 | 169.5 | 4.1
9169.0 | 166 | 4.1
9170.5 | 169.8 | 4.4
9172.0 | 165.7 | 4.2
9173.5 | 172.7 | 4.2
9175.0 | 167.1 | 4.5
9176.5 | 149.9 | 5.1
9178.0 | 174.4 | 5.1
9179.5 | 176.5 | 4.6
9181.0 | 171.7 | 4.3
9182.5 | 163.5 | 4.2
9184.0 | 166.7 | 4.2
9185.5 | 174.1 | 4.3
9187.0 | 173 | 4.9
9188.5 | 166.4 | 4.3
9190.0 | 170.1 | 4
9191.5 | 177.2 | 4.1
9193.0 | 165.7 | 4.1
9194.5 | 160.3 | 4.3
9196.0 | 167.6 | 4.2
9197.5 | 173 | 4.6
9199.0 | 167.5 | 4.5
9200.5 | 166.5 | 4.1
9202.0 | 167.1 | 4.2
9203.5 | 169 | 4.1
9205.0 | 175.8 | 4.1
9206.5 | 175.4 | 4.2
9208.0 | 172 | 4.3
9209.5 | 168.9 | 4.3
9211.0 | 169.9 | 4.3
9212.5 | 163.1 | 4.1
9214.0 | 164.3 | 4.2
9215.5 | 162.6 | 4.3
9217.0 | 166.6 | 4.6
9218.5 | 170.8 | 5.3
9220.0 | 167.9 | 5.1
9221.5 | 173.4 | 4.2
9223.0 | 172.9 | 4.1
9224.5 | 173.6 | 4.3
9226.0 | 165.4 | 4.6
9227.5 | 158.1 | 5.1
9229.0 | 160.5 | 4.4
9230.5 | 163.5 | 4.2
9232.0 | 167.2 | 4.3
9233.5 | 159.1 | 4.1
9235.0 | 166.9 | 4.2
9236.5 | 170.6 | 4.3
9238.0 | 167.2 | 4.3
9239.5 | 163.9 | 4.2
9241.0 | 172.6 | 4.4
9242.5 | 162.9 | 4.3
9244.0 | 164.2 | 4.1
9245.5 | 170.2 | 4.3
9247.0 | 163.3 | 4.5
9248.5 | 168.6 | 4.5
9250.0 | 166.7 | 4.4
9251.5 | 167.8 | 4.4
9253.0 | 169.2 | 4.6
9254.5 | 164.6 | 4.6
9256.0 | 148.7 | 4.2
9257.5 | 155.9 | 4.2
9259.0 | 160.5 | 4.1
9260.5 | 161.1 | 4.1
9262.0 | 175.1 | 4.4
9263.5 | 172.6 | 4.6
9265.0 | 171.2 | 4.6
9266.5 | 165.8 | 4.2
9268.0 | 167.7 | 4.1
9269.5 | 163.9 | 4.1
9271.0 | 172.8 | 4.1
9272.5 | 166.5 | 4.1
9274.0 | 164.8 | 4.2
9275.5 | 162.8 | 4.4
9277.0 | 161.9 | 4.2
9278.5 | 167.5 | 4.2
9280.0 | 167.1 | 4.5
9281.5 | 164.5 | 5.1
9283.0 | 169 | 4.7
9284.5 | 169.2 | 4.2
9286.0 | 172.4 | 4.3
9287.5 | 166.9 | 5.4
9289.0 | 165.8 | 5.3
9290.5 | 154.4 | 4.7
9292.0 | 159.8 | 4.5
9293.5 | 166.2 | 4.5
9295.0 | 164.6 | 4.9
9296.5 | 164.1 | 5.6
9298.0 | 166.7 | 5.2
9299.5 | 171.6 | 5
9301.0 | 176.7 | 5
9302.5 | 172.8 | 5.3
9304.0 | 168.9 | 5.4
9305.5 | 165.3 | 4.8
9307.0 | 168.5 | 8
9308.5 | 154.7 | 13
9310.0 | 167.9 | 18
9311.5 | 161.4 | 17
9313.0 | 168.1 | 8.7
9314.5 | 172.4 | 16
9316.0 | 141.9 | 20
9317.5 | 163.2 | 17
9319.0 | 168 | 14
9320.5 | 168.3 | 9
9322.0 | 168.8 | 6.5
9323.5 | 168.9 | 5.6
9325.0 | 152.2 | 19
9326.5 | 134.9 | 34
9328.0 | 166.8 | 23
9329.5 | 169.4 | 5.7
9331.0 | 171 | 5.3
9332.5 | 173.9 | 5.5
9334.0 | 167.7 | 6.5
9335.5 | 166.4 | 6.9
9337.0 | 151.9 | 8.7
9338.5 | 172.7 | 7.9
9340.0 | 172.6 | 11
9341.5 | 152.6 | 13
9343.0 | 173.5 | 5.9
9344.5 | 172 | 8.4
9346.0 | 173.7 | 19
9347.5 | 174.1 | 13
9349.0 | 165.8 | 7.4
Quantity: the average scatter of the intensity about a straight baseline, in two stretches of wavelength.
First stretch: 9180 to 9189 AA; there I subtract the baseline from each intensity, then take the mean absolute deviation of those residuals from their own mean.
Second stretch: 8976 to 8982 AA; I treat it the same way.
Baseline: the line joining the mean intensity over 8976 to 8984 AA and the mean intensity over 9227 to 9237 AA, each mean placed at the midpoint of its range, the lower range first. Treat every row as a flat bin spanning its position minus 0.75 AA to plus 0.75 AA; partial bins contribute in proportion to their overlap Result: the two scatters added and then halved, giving 4.3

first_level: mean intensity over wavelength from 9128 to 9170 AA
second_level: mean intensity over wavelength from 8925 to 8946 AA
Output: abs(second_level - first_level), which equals 6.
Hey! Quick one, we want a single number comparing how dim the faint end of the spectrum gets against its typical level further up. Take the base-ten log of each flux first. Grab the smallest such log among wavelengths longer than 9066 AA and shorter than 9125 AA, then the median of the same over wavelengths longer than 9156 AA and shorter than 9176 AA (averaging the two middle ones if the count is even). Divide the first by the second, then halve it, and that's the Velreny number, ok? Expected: 0.496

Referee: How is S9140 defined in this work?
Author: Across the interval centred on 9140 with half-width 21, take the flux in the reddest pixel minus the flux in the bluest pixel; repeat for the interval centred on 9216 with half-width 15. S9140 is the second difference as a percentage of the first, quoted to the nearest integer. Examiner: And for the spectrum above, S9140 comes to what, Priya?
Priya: -240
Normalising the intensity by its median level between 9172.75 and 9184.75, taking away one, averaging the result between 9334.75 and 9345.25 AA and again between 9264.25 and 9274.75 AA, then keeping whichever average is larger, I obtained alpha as -0.011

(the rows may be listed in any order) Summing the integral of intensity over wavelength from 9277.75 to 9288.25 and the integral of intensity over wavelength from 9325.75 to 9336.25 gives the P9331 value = 3490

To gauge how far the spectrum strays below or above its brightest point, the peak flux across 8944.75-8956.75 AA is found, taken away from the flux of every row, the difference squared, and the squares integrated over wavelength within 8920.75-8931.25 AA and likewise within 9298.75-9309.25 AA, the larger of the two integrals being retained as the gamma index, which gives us 1843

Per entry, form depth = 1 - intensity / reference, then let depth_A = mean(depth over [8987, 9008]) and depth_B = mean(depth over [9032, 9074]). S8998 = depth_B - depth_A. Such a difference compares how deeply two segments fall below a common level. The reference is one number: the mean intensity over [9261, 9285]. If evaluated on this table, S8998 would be -0.010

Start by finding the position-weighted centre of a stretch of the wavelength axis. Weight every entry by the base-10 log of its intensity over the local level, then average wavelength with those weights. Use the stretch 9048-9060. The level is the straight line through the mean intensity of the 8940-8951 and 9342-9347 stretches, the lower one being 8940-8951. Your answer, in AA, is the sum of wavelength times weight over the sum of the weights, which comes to 9056.9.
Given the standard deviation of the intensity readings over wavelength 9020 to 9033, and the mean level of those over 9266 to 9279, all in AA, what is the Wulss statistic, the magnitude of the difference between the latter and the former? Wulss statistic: 160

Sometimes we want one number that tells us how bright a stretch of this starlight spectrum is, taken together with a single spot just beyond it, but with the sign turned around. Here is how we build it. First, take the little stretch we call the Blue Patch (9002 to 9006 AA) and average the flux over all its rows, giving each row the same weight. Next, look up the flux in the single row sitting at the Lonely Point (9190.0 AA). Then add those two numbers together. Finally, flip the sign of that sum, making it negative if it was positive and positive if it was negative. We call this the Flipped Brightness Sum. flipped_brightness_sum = -348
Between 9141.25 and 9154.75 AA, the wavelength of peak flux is 9145.0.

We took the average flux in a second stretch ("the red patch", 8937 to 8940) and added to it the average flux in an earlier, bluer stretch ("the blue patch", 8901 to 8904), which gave 364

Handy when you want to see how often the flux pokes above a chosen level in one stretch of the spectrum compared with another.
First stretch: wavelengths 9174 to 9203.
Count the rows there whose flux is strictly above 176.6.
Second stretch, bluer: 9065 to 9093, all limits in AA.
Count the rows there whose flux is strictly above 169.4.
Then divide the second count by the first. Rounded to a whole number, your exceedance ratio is 13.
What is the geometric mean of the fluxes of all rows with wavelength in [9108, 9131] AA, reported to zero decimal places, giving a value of 172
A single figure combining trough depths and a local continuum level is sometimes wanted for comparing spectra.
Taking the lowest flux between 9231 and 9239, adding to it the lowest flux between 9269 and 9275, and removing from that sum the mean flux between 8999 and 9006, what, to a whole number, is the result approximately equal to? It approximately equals 149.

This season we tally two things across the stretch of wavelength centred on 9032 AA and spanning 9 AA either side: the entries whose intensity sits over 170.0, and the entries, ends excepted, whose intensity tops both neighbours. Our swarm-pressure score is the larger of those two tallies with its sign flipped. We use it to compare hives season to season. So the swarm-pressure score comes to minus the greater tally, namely -11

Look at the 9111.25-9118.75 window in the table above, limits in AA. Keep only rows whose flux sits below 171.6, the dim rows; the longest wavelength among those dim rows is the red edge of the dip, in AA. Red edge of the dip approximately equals 9116.5 AA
